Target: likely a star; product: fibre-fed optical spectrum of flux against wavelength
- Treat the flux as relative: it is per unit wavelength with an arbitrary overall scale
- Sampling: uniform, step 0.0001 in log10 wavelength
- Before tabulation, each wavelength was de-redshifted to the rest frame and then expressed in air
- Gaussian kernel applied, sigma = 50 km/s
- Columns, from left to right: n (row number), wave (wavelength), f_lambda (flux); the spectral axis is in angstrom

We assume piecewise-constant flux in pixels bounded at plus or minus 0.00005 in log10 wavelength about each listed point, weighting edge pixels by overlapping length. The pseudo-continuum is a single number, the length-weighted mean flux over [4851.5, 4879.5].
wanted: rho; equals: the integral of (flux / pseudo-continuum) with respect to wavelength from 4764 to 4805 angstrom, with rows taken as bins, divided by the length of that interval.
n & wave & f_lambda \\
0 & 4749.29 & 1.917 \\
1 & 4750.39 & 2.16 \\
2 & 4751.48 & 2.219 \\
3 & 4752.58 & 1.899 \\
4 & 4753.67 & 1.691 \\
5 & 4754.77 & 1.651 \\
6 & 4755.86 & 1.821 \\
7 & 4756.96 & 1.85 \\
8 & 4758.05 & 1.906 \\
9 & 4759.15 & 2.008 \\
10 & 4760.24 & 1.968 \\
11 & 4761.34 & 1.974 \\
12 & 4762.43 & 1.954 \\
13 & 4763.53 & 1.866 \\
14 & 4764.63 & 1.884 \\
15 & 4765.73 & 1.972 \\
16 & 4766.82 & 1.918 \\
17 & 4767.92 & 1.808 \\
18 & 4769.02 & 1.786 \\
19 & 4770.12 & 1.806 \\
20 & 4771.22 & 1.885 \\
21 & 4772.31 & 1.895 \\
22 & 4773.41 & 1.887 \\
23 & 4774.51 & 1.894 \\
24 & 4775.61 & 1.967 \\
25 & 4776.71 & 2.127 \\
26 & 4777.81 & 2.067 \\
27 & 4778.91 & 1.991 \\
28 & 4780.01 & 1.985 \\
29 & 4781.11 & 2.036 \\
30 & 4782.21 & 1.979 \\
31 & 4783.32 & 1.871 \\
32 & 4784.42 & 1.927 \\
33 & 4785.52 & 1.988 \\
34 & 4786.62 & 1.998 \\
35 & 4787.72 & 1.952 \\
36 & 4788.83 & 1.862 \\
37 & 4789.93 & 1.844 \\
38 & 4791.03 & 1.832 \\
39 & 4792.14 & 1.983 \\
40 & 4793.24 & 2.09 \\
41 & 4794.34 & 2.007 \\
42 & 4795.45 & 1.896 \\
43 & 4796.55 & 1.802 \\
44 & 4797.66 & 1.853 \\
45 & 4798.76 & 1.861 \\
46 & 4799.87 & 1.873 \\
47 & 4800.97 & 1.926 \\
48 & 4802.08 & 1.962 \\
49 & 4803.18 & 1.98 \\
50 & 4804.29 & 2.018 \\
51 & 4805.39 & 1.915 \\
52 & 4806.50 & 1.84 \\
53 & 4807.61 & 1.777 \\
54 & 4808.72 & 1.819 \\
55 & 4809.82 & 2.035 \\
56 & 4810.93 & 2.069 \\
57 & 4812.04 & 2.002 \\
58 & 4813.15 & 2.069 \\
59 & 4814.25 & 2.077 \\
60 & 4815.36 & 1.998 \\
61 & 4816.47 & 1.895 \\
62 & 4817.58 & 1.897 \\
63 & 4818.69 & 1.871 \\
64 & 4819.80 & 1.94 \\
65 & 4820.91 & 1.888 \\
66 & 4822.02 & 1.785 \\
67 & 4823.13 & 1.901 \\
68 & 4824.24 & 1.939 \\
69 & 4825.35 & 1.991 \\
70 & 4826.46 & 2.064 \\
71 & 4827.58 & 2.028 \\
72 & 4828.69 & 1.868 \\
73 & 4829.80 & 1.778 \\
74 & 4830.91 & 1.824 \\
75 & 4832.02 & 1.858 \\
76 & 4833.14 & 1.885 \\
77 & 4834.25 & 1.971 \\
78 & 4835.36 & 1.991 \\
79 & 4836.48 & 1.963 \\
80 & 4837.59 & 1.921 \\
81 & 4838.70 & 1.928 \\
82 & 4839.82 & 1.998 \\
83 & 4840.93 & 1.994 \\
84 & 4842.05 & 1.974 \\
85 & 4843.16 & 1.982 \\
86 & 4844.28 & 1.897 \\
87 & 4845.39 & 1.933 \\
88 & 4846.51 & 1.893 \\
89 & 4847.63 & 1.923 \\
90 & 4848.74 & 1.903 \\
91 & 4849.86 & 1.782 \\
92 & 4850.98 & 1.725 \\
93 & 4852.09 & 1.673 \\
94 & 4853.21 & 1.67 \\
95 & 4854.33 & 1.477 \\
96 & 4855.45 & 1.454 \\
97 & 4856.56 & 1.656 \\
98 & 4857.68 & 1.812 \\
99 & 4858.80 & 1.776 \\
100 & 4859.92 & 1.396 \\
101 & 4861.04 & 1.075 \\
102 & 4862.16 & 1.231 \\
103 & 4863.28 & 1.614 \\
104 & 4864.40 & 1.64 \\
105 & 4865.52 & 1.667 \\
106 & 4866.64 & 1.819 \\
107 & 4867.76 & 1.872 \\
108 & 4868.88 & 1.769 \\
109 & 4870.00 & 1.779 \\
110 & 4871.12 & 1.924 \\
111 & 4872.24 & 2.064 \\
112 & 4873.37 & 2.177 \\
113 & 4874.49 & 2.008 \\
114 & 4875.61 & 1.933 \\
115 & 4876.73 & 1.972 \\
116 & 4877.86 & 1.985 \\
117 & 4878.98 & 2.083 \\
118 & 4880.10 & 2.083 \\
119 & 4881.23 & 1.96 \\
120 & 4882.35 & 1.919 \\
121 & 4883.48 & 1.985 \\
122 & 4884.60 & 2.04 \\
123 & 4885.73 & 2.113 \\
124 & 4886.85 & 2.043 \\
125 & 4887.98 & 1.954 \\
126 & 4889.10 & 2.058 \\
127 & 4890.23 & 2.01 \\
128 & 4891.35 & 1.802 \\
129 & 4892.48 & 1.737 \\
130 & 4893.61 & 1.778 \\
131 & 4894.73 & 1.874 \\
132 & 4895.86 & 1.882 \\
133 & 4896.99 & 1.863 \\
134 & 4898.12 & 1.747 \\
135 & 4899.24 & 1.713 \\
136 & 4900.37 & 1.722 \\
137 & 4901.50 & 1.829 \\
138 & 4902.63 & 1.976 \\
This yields 1.11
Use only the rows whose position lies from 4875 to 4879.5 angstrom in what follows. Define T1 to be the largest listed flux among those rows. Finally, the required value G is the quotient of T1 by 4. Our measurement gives 0.521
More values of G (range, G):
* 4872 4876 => 0.544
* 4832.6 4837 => 0.498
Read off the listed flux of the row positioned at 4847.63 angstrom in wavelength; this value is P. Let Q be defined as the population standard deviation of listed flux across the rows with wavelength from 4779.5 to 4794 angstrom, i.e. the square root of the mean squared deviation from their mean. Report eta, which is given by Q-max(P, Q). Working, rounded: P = 1.923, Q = 0.08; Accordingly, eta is -1.8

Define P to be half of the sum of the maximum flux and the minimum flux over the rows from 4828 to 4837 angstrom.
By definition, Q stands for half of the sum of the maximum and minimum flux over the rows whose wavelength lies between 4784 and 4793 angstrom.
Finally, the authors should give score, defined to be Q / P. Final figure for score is 1.02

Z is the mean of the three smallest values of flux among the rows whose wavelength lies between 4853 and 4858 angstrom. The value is 1.53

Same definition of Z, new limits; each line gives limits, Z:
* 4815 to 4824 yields 1.85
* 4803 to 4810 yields 1.81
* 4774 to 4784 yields 1.91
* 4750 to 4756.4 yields 1.72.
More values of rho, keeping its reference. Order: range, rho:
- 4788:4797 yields 1.10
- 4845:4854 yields 1.03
